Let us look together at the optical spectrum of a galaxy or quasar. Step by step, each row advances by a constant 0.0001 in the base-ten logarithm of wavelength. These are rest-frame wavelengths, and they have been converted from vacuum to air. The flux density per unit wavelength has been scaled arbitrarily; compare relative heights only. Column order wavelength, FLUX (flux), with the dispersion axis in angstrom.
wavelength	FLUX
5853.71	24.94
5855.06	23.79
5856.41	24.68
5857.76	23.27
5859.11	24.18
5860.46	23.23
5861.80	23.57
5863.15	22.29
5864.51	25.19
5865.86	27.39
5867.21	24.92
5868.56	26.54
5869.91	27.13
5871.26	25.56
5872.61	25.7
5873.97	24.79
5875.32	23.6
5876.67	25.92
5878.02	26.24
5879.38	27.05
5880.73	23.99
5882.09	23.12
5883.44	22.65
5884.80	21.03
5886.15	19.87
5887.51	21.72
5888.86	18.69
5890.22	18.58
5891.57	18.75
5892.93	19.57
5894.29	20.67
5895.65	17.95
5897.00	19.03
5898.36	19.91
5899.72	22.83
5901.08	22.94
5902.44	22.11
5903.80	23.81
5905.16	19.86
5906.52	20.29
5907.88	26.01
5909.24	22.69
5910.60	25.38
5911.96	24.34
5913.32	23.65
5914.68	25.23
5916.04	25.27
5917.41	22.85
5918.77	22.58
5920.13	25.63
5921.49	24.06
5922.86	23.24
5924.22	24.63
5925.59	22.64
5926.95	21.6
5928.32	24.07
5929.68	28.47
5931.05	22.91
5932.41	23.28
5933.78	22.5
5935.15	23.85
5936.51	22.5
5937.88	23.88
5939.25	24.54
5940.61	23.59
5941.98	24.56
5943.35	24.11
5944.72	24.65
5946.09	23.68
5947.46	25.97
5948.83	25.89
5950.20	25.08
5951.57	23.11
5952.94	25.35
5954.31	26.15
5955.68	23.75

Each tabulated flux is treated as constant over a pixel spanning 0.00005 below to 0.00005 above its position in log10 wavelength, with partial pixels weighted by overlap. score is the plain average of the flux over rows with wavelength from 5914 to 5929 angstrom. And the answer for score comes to 23.8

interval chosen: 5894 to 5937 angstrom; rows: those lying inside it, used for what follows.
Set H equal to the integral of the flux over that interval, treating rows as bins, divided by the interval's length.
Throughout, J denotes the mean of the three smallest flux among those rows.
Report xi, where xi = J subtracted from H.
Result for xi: 4.1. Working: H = 23.1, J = 19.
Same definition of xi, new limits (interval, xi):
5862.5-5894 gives 4.8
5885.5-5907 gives 2.0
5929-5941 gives 1.3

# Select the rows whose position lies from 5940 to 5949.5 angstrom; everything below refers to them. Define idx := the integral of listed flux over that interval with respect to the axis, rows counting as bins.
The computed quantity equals 234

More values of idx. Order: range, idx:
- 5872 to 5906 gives 748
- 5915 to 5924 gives 216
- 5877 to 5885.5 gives 205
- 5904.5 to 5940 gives 841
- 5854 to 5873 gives 471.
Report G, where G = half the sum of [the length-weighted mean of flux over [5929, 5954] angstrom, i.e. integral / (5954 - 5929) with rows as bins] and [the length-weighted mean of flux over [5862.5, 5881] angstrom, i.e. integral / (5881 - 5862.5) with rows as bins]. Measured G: 24.9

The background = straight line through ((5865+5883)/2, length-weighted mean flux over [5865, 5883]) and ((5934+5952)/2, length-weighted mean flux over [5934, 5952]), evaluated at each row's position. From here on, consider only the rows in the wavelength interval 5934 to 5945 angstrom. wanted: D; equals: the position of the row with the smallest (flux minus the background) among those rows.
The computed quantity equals 5936.51 angstrom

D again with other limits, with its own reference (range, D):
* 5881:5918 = 5895.65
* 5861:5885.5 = 5884.80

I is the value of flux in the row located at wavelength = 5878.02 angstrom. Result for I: 26.24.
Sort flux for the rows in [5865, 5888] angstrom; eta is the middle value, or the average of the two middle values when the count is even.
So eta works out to 24.9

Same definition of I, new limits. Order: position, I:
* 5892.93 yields 19.57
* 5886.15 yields 19.87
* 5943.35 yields 24.11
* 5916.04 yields 25.27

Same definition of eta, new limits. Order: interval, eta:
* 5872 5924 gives 22.9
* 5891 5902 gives 19.7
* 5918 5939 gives 23.3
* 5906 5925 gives 24.2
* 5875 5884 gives 24.0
